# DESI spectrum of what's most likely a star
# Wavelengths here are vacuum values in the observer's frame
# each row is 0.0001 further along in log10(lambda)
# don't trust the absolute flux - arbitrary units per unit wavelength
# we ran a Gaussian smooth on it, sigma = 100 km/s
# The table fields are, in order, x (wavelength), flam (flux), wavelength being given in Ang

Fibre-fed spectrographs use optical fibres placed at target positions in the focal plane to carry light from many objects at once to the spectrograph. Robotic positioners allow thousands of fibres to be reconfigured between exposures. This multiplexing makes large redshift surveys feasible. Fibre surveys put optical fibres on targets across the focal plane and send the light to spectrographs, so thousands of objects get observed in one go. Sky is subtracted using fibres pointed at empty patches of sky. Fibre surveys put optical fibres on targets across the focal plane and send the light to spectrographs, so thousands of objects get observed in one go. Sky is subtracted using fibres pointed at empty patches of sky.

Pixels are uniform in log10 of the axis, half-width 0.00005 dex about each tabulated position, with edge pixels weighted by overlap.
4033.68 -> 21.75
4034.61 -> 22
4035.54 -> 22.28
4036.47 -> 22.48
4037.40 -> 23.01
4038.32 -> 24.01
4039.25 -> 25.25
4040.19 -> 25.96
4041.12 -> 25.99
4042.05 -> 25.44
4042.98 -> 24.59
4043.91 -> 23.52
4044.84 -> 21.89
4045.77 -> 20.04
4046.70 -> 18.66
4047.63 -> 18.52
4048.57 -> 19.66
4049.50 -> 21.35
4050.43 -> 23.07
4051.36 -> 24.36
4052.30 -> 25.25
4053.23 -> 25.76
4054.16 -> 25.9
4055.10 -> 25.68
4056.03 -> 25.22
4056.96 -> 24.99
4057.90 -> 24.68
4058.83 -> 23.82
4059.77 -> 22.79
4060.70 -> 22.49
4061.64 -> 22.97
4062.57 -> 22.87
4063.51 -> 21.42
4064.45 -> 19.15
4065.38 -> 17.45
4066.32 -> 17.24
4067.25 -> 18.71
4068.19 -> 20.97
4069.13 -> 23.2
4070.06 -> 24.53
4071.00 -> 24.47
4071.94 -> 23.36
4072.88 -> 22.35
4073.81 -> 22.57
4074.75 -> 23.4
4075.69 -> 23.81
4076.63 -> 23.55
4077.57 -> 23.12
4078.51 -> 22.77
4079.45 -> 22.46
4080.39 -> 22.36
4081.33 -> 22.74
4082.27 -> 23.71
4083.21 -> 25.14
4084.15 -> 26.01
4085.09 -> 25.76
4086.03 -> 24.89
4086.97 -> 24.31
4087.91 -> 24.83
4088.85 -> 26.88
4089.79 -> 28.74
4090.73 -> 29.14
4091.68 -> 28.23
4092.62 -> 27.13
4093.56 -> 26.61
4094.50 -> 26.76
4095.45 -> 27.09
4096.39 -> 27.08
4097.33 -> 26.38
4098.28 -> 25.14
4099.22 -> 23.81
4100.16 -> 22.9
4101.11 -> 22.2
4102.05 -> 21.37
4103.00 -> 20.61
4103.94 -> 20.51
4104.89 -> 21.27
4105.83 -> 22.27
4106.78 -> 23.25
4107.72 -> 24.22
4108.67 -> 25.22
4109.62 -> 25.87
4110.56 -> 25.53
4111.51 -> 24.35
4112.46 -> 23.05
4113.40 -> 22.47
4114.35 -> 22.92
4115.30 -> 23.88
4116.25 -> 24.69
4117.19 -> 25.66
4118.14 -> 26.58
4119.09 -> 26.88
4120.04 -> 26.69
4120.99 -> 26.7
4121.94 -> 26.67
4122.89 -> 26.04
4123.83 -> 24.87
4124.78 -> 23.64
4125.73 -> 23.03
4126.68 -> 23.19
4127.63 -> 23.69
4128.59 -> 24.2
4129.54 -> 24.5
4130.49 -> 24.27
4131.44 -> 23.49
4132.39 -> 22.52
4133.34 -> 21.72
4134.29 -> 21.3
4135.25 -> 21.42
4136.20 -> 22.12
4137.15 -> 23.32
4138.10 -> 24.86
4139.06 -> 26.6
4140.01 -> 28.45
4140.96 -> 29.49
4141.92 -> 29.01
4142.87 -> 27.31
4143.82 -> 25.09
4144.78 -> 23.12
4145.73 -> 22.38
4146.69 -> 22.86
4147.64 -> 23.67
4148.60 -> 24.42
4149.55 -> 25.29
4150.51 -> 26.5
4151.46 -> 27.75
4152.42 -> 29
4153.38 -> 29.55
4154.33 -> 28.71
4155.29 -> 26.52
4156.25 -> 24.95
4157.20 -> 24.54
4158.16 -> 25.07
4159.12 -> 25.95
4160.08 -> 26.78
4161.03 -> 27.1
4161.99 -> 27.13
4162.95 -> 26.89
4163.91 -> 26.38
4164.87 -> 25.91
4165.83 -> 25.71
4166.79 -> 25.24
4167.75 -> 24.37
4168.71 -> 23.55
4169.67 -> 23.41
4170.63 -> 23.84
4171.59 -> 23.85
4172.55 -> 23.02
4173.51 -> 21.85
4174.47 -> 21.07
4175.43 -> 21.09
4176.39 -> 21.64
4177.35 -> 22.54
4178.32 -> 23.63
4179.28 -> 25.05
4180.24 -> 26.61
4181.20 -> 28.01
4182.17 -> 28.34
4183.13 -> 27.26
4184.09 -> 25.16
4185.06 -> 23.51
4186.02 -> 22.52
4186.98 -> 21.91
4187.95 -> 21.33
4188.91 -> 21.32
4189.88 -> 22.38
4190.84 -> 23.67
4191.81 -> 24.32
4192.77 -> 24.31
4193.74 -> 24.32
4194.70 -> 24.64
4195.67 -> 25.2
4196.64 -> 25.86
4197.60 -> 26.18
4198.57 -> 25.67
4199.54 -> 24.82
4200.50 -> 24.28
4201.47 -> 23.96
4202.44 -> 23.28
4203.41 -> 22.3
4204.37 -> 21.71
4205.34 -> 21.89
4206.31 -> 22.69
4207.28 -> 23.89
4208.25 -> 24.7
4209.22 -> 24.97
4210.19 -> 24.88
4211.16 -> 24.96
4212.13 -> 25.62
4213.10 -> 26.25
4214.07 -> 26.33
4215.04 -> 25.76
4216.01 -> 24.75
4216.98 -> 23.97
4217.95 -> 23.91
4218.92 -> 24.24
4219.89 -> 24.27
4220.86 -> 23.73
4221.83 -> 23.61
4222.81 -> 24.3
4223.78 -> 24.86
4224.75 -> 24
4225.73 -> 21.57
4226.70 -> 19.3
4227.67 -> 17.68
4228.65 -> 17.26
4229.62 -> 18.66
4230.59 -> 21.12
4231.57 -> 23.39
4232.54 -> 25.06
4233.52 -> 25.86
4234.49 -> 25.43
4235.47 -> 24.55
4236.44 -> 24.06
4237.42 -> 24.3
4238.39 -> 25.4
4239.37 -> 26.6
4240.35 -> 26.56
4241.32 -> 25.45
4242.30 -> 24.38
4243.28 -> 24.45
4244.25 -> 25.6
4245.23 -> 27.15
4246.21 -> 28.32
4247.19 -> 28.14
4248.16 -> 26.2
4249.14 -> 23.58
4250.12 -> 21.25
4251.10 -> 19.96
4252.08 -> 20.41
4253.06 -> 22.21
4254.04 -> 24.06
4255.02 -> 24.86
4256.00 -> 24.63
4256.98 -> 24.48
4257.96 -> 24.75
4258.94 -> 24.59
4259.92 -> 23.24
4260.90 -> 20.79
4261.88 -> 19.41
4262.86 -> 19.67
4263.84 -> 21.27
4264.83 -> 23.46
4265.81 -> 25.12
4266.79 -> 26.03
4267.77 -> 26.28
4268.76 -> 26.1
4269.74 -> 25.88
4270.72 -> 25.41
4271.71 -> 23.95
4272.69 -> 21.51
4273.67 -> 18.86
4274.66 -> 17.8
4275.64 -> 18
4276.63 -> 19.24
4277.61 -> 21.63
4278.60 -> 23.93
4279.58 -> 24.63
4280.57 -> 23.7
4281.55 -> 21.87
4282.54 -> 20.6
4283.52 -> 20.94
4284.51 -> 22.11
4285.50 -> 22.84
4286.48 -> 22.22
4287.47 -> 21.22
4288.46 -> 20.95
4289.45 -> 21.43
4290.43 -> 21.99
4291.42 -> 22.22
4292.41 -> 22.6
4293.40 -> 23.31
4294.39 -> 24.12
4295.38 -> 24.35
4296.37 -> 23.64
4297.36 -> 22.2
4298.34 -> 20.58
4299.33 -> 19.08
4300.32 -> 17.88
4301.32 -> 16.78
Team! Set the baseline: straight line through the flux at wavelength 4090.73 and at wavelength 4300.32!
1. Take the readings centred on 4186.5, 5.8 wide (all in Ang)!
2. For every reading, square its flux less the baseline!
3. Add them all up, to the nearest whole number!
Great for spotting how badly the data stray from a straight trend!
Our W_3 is 21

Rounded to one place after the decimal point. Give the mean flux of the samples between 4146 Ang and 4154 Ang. 26.1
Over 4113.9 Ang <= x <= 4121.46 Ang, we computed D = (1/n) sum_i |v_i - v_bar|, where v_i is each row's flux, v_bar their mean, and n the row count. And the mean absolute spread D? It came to 1.3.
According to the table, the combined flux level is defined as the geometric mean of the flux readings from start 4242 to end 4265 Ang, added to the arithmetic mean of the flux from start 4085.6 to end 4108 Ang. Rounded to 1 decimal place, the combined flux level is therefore 48.3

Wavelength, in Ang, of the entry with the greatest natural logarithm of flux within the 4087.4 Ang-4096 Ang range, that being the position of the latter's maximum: 4090.73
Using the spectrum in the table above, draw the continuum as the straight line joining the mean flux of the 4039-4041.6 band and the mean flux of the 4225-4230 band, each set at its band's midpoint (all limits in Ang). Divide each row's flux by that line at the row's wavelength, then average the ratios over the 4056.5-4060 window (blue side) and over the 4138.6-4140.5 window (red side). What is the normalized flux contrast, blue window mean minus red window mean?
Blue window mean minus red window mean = -0.28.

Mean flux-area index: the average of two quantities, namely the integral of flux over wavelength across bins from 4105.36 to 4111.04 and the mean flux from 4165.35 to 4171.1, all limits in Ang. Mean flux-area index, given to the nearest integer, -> 81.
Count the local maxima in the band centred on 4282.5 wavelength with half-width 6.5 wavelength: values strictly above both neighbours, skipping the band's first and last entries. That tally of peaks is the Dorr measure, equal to 2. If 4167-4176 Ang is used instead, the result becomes 1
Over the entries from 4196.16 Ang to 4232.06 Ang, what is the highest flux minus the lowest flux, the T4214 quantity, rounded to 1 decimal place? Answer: 9.1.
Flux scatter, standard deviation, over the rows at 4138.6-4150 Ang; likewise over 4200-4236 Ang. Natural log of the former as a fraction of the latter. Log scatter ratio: 0.1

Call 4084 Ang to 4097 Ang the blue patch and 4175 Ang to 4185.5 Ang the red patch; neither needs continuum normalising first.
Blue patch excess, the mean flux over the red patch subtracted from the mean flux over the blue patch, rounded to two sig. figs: 1.9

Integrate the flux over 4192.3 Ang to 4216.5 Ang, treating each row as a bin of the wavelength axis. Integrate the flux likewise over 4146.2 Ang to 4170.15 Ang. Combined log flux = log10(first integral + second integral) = 3.08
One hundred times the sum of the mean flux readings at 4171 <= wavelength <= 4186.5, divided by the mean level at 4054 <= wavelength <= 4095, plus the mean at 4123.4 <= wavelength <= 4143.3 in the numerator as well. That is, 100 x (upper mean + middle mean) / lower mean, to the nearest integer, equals 203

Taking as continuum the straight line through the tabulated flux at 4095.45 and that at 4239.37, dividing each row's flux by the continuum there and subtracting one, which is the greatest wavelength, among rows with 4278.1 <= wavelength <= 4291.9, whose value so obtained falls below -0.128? 4291.42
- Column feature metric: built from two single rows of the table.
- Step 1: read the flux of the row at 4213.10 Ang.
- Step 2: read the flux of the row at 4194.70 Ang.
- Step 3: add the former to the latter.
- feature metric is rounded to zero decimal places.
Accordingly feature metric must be 51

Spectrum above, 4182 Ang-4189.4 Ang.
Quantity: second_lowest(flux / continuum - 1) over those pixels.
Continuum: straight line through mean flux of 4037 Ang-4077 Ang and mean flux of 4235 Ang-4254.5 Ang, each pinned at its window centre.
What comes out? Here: -0.115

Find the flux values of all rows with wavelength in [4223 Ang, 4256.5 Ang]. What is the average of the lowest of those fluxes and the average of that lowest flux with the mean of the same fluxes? 18.9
